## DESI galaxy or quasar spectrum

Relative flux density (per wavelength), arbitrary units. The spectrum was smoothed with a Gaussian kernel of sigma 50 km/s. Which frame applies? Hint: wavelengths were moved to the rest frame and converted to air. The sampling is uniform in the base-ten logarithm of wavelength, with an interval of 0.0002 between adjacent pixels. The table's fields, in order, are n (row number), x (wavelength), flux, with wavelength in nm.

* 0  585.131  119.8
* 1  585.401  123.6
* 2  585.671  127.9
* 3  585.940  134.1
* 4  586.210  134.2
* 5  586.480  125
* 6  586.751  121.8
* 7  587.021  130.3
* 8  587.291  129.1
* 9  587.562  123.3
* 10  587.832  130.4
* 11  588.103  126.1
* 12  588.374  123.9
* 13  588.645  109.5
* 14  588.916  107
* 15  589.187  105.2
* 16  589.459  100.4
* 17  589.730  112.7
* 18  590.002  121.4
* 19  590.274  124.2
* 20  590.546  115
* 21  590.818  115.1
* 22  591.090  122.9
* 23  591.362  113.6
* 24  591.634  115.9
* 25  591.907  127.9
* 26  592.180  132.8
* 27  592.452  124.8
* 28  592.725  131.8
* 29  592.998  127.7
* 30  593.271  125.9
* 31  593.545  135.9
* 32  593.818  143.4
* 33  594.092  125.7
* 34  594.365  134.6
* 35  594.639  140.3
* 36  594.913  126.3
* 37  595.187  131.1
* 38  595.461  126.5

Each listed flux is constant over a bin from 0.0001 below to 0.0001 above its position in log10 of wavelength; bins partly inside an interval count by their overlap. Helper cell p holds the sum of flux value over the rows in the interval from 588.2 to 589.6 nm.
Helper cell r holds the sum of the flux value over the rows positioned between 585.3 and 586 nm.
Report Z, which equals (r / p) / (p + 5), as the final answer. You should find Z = 0.0013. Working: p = 546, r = 386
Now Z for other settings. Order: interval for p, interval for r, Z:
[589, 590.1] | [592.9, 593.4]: 0.0013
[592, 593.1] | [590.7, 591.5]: 0.0013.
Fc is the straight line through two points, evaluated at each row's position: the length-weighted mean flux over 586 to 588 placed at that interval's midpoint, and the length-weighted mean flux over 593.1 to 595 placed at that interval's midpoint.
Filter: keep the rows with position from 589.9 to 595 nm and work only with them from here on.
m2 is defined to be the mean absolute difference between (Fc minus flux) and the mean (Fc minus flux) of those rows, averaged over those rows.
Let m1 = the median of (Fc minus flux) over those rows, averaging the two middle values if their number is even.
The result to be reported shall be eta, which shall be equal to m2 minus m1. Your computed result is -1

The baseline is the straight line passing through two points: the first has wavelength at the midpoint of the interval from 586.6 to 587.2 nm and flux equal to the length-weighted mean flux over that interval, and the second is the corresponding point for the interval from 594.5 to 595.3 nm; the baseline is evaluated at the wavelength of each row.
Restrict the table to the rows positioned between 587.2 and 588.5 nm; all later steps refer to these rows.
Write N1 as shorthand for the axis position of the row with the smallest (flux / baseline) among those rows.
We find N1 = 588.374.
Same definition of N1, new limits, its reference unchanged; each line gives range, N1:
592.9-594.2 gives 594.092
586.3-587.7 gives 586.751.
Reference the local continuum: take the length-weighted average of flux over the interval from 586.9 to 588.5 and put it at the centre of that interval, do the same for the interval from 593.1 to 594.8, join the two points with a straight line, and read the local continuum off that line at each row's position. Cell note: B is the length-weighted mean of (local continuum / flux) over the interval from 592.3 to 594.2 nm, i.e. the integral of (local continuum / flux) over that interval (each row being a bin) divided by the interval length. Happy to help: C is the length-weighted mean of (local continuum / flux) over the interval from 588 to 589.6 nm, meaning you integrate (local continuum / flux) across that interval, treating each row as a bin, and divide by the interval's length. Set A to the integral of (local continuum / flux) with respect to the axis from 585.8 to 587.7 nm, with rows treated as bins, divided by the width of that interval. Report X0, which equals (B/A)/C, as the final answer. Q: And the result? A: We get 0.89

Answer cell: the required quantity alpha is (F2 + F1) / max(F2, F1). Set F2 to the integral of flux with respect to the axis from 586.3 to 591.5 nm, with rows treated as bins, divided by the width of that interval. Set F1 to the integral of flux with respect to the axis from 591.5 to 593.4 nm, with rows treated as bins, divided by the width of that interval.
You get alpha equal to 1.94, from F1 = 127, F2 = 119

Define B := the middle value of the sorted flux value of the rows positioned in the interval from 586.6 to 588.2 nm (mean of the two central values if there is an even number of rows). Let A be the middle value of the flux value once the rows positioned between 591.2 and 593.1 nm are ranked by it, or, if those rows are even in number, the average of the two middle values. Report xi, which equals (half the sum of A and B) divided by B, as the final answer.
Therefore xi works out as 1.00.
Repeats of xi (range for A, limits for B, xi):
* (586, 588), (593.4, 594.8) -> 0.97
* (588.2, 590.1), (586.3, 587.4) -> 0.93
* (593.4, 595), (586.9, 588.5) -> 1.03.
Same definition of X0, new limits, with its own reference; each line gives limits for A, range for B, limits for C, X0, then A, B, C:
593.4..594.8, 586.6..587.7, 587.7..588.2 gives 1.02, 0.99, 1.00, 0.99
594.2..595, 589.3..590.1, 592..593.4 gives 1.13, 1.01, 1.17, 1.03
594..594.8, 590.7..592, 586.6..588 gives 1.10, 1.01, 1.11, 1.00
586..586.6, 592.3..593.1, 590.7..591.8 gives 0.96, 0.97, 1.04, 1.12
